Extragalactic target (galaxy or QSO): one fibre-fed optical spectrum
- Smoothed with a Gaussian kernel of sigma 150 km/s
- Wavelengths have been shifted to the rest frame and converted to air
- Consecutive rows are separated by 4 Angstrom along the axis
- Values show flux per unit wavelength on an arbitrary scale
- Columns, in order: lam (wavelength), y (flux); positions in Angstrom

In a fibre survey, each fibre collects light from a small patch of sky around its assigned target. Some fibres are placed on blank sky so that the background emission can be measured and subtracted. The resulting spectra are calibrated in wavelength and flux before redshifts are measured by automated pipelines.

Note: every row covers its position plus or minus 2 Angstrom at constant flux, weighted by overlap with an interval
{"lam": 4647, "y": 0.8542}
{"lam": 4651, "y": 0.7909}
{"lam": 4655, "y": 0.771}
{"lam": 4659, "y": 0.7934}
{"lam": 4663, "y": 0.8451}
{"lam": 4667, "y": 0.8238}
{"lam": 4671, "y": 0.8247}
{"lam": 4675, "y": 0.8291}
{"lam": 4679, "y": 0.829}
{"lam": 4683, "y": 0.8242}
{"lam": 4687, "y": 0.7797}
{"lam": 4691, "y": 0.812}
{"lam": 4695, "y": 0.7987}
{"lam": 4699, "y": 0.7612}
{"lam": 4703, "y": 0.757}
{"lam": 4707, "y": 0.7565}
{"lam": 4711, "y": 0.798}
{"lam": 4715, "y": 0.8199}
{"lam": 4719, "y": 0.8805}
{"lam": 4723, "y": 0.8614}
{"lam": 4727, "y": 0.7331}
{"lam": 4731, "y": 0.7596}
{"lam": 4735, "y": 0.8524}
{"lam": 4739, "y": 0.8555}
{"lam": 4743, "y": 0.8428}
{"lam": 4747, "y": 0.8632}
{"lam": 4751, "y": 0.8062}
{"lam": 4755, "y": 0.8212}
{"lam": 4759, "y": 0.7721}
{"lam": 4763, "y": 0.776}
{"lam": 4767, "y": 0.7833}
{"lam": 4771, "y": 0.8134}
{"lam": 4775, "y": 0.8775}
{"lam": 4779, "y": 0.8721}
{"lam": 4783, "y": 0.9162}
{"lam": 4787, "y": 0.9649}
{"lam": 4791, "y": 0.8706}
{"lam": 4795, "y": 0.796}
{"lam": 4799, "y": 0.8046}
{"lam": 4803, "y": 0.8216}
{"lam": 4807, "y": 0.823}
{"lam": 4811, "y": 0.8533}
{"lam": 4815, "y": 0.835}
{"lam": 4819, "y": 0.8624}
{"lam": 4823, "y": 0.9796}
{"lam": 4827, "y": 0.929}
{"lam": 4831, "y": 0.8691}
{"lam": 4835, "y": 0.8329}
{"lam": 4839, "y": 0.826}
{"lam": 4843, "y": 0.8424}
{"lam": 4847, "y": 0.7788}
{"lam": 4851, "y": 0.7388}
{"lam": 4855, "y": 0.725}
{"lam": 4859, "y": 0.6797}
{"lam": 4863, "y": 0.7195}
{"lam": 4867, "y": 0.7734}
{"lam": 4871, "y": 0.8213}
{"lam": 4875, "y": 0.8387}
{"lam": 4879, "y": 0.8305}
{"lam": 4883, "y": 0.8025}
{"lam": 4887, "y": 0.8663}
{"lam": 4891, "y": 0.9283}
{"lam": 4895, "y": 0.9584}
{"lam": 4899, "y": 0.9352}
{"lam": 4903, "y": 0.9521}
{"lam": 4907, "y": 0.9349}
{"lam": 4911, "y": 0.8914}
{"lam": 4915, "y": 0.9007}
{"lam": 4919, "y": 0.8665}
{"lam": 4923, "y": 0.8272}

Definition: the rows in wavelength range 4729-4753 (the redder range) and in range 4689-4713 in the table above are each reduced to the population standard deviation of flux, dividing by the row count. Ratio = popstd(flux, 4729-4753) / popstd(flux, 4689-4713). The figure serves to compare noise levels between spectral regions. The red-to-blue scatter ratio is 1.6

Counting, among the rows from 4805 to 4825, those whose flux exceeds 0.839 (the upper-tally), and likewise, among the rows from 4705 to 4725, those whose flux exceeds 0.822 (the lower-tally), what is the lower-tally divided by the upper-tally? 0.67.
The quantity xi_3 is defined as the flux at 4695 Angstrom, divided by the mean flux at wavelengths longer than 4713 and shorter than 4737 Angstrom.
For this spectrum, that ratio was 0.98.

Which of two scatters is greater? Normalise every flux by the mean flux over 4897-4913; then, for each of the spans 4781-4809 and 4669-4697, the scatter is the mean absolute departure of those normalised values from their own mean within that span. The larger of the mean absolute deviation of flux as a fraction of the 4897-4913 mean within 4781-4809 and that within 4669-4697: 0.056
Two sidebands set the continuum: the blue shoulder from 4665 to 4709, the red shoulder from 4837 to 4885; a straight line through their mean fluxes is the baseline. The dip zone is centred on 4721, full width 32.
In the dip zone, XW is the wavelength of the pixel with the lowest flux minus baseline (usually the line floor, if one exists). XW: 4727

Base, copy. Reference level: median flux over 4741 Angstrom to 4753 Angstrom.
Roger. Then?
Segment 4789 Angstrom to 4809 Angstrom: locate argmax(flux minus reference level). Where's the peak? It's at 4791 Angstrom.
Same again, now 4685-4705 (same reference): 4691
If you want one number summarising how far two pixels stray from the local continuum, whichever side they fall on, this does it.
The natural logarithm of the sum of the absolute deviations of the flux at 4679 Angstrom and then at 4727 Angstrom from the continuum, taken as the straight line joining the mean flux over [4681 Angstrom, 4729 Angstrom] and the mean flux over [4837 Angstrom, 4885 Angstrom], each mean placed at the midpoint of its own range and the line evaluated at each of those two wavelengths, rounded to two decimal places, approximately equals -2.40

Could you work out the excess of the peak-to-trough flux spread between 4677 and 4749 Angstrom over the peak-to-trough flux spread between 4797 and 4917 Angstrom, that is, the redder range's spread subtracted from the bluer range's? -0.15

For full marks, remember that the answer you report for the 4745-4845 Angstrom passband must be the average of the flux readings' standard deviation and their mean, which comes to 0.451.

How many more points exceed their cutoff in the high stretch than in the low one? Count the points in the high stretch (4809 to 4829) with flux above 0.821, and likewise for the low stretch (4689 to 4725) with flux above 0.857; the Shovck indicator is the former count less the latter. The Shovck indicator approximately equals 3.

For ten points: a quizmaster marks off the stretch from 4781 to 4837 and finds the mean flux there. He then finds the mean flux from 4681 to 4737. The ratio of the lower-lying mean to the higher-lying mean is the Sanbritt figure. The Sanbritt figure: 0.921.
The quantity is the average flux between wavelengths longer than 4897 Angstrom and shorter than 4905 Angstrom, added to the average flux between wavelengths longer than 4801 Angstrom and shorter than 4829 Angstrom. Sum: 1.82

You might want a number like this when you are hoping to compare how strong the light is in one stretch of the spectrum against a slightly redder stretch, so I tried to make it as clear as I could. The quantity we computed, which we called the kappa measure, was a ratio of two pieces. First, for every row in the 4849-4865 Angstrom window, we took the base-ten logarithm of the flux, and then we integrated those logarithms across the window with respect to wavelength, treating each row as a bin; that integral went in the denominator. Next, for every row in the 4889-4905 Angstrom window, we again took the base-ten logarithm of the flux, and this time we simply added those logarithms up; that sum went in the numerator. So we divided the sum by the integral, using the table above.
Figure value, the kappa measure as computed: 0.04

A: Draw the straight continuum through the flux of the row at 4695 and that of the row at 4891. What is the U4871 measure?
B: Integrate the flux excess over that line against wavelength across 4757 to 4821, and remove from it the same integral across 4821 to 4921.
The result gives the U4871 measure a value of 5.3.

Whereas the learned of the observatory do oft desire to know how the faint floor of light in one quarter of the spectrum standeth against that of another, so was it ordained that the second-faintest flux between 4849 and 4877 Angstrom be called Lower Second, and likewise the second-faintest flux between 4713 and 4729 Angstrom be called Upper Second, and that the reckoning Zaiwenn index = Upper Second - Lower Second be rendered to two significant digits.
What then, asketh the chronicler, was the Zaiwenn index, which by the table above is 0.10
